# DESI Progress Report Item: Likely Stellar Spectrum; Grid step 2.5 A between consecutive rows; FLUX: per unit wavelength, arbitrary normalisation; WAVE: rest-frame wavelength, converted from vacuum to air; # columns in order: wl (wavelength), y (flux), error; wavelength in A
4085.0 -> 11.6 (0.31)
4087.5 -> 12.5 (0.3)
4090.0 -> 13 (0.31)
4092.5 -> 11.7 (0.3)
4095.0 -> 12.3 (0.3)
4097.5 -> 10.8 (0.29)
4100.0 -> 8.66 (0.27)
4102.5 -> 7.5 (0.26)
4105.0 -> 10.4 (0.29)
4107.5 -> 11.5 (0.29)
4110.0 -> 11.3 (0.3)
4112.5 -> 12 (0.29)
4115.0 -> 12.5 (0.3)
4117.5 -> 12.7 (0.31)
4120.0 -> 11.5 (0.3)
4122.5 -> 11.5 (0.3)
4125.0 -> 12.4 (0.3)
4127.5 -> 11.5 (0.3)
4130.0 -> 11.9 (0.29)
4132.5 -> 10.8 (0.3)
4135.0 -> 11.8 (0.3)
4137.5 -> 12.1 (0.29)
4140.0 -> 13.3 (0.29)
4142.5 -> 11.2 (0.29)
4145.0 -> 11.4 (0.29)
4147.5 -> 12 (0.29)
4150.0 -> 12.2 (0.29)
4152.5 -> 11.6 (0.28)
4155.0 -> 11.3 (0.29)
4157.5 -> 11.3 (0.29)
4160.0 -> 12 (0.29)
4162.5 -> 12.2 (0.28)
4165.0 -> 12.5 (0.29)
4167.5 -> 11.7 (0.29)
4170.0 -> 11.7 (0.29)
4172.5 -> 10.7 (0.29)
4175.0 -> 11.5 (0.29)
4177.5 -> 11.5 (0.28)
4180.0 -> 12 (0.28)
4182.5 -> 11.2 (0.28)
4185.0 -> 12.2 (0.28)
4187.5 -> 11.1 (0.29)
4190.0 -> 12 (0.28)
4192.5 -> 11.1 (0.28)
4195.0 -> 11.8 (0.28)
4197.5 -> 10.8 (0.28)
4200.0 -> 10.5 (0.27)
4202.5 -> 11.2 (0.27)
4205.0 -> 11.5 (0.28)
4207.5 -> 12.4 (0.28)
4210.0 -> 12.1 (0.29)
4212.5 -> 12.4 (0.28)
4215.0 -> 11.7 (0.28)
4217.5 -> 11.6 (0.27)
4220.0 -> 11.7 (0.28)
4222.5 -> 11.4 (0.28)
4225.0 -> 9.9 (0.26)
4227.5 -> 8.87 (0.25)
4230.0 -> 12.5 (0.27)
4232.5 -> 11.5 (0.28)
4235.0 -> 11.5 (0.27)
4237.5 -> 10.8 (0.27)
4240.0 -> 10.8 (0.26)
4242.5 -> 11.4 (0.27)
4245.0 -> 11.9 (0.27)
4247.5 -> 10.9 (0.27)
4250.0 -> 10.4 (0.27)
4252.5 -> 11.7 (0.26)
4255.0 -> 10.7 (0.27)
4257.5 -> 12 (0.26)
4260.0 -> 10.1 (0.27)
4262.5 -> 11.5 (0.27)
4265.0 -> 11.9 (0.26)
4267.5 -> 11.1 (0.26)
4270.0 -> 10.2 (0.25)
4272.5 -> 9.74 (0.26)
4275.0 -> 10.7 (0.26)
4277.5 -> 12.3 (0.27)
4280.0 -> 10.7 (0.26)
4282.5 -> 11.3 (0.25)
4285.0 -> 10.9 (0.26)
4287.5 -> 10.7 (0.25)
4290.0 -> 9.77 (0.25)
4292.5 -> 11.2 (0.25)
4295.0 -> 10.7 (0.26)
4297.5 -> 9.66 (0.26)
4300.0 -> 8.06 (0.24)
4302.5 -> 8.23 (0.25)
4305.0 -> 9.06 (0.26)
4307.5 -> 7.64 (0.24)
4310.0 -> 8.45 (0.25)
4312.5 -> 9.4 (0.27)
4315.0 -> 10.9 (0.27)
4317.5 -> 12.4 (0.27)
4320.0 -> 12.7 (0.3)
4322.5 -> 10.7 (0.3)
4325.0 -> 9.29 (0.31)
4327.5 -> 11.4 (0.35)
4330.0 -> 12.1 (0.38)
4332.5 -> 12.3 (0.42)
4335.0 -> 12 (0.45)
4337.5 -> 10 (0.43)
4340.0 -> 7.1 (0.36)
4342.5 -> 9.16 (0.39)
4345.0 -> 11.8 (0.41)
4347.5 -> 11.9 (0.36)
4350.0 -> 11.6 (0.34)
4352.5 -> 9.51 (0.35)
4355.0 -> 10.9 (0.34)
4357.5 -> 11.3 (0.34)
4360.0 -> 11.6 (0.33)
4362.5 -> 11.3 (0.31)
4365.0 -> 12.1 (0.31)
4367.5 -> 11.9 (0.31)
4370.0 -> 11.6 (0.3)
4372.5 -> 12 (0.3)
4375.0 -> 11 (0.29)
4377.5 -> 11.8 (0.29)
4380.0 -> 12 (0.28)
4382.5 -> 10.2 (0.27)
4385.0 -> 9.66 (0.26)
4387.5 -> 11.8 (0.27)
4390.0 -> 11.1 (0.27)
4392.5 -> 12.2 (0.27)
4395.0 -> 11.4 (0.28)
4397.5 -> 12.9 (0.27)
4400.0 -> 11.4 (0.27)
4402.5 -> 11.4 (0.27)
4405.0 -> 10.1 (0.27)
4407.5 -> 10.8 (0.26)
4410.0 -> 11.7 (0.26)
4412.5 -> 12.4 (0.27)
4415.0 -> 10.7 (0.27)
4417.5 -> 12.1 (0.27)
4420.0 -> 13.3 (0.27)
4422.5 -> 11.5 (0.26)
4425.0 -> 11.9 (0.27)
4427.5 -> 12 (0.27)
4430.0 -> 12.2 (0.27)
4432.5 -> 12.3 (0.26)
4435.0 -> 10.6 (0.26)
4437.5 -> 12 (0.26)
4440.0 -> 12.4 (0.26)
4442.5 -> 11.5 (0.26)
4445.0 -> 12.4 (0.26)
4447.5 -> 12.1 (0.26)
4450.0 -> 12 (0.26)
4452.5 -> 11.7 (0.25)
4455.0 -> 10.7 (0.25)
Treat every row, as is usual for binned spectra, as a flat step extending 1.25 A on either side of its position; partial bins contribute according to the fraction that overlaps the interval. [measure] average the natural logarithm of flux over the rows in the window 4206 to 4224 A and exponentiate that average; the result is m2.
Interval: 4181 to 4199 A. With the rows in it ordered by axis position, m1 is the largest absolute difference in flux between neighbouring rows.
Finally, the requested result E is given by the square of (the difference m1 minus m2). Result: 117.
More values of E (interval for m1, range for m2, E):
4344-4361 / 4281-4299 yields 72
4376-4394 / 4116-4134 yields 92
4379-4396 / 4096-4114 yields 65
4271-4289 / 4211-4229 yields 89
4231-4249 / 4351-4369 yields 104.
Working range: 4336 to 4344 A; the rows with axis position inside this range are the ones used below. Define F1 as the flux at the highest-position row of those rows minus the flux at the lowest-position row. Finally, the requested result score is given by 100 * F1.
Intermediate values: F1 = -0.8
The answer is -84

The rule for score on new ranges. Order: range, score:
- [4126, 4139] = 60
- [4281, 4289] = -60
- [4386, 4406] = -170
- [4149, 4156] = -90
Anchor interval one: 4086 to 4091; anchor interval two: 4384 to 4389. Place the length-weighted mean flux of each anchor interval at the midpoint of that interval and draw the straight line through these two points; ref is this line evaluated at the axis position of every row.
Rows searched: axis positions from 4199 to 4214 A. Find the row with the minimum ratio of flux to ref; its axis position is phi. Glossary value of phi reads 4200.0 A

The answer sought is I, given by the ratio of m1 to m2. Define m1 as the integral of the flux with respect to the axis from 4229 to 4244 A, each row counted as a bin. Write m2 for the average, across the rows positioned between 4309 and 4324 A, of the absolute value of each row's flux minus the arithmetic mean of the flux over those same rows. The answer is 138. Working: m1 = 171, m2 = 1.24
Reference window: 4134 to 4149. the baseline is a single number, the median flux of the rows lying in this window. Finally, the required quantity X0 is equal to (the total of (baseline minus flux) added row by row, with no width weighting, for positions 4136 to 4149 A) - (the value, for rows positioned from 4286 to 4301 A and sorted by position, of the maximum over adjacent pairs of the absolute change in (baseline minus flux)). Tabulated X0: -2.1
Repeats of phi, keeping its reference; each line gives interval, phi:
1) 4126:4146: 4132.5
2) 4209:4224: 4222.5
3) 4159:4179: 4172.5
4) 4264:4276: 4272.5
